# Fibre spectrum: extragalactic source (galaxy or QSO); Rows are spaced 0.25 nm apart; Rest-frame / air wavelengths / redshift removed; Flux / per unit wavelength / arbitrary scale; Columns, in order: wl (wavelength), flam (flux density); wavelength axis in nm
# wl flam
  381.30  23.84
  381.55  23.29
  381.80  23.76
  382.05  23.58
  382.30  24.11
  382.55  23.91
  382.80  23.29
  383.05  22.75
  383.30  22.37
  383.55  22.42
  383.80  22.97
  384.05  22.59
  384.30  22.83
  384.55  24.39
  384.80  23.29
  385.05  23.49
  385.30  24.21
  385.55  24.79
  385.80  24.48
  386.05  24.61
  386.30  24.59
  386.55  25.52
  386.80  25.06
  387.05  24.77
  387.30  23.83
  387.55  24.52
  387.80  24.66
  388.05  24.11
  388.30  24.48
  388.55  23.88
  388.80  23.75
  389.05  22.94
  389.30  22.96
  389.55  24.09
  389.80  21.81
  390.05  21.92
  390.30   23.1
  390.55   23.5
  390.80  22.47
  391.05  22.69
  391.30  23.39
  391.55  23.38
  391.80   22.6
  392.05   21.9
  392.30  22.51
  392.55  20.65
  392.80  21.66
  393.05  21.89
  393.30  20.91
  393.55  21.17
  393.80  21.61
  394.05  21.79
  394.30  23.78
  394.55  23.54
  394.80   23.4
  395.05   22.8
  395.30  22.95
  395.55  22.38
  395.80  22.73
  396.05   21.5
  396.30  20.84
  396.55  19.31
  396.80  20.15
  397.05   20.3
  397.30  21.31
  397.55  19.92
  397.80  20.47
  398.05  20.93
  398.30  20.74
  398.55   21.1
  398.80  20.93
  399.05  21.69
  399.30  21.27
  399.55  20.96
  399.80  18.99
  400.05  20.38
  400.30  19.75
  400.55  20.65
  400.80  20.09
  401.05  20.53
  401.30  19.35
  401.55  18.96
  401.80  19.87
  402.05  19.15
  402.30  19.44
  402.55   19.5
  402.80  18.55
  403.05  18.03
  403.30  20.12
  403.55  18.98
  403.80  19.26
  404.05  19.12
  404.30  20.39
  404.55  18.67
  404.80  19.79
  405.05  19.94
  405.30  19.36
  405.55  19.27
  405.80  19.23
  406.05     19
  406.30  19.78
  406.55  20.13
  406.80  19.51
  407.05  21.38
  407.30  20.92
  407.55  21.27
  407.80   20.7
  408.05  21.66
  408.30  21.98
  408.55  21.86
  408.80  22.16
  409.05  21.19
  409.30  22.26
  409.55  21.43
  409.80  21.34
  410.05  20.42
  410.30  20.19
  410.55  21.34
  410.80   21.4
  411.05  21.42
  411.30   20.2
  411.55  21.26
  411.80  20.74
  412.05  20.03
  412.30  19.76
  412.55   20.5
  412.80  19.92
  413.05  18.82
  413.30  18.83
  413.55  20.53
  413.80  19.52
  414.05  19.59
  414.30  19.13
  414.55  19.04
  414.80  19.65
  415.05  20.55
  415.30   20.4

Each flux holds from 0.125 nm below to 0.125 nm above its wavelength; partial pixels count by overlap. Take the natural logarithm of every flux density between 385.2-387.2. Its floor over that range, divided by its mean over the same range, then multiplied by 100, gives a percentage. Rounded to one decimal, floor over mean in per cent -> 99.3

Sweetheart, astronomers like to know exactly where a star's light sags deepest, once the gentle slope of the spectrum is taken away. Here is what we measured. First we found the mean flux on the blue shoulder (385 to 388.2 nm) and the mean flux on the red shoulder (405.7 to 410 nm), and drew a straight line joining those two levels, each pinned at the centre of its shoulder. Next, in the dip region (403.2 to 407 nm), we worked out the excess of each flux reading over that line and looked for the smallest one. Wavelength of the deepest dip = 404.55 nm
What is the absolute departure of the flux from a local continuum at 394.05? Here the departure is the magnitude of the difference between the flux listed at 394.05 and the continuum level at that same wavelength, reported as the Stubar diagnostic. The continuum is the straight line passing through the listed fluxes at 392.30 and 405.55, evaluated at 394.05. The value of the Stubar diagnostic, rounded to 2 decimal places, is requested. 0.29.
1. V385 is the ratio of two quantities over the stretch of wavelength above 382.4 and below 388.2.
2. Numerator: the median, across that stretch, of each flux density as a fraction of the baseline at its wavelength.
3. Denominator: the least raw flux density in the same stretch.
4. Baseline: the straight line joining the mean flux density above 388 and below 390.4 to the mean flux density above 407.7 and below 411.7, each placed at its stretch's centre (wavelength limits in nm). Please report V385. 0.0457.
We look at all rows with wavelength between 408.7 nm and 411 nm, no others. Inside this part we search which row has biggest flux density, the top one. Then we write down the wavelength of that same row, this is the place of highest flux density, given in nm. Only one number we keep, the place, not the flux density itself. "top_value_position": 409.30 nm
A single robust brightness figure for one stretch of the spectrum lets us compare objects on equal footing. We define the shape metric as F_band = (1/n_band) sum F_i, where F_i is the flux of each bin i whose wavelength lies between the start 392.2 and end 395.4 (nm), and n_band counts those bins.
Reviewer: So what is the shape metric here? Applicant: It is 22.2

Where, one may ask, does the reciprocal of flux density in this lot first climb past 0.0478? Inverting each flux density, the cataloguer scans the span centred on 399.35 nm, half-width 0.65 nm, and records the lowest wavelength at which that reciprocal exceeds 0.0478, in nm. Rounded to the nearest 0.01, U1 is 399.80 nm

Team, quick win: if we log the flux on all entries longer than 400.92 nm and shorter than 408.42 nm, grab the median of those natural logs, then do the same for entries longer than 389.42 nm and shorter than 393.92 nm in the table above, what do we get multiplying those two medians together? 9.21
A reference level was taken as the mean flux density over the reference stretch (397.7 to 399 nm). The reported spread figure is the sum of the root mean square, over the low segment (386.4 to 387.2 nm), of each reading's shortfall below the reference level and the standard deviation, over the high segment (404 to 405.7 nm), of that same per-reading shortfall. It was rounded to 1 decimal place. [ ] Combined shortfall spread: 4.8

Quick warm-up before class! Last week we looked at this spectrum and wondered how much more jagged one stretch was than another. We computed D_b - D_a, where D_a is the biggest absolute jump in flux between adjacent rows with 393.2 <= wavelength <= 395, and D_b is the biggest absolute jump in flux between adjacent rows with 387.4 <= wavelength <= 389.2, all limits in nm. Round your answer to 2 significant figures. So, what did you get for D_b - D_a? -1.2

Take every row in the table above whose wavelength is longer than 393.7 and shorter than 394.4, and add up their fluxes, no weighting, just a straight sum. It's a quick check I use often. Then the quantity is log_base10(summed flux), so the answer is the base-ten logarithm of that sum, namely 1.83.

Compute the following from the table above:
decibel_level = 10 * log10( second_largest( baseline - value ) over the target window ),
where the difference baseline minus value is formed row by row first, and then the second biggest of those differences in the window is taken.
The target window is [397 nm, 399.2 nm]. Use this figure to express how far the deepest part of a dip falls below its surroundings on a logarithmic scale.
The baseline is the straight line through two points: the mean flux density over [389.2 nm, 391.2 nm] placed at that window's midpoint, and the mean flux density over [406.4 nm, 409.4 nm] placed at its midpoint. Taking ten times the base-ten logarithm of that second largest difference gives 2.8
